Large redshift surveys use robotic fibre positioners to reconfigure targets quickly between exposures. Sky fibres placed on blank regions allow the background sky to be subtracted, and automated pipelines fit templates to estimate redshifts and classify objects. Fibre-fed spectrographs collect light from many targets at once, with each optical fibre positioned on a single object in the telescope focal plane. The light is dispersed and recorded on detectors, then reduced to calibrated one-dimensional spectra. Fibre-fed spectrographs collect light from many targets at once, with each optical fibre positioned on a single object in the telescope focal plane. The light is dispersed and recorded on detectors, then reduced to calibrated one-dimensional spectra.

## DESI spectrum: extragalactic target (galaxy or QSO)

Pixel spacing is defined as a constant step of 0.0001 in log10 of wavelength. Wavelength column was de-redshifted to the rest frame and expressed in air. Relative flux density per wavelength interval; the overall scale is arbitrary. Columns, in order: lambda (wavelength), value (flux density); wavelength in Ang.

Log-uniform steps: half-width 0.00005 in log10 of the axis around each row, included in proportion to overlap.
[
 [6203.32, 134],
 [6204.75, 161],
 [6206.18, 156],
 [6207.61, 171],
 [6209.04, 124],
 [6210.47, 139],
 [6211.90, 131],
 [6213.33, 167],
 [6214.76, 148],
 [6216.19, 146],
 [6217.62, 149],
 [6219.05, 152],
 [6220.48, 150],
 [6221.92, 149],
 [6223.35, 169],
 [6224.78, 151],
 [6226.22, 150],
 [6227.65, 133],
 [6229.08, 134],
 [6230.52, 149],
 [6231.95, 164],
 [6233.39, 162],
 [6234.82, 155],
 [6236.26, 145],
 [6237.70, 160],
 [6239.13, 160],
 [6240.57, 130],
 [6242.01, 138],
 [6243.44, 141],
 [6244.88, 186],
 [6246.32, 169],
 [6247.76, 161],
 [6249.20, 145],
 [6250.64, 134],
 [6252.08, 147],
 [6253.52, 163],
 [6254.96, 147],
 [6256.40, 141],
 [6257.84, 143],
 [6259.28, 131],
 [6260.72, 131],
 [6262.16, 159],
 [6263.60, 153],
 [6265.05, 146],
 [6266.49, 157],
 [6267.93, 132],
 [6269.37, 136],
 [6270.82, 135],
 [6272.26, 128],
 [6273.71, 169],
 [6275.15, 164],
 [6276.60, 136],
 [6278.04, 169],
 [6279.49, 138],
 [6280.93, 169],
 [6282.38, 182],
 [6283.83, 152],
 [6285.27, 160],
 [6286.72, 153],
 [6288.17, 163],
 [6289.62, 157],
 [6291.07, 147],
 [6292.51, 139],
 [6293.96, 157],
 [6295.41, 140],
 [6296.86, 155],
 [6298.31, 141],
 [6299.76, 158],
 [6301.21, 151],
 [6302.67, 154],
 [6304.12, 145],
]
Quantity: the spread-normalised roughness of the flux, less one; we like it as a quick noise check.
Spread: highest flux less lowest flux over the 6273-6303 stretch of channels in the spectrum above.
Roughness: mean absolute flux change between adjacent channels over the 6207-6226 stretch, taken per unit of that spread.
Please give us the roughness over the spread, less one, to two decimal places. -0.68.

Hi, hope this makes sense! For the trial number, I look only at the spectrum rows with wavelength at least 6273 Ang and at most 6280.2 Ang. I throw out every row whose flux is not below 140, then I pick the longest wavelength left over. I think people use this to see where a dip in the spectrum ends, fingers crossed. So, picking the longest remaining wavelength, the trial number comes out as 6279.49 Ang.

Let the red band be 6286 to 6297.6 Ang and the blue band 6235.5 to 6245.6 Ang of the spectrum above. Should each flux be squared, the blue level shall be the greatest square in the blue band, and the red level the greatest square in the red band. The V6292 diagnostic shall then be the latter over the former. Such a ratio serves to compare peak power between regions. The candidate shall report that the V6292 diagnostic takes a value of 0.77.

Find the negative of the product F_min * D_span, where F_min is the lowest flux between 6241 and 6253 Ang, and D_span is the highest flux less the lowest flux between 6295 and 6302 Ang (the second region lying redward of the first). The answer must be -2412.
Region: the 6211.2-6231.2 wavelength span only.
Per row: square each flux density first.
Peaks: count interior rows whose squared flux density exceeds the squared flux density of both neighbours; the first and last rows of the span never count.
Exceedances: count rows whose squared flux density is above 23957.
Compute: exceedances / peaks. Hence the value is 0.7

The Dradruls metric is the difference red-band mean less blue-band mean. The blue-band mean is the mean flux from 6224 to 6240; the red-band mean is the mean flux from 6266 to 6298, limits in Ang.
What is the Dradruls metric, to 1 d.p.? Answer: 0.5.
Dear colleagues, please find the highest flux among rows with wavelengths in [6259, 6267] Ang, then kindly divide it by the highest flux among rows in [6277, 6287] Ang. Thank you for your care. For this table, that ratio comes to 0.87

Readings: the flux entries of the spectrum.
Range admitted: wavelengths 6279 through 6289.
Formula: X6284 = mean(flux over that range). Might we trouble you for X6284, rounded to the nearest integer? 160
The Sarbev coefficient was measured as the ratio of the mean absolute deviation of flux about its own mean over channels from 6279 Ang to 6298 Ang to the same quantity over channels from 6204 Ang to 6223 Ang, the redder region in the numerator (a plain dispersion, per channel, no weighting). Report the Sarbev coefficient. 1.0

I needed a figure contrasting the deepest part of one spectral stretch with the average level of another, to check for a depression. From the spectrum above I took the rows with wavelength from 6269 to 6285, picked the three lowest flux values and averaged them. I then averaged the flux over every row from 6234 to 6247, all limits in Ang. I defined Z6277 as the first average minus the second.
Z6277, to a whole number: -21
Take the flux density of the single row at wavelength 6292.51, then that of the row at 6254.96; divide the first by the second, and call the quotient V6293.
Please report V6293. 0.95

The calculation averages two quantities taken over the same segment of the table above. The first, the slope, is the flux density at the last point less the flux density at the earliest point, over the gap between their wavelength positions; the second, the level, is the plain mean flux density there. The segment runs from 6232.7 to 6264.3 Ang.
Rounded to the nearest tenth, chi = 74.9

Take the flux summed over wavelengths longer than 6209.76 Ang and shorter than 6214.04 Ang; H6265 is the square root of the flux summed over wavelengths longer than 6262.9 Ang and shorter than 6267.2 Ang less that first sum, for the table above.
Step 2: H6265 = 4.4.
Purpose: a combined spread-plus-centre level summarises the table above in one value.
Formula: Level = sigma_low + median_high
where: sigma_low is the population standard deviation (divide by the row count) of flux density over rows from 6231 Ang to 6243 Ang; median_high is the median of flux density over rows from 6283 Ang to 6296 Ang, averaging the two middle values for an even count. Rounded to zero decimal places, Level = 165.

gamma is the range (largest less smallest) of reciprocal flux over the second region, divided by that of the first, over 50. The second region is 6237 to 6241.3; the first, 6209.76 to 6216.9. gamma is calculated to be 0.018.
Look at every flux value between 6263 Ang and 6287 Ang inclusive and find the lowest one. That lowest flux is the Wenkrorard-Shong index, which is 128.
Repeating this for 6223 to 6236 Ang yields 133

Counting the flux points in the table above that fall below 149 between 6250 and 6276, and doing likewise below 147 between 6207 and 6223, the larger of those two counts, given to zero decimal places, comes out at 12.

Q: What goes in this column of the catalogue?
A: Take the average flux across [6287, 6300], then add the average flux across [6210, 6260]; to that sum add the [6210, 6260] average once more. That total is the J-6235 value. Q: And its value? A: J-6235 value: 450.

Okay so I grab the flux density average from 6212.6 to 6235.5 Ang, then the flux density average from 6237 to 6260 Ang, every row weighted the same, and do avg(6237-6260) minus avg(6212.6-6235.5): -2.0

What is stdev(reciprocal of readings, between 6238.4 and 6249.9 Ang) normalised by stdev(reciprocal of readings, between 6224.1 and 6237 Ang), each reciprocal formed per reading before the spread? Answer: 1.5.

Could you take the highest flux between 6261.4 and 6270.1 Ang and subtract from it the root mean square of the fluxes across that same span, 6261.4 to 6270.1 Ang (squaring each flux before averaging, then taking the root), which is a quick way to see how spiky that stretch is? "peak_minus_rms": 11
